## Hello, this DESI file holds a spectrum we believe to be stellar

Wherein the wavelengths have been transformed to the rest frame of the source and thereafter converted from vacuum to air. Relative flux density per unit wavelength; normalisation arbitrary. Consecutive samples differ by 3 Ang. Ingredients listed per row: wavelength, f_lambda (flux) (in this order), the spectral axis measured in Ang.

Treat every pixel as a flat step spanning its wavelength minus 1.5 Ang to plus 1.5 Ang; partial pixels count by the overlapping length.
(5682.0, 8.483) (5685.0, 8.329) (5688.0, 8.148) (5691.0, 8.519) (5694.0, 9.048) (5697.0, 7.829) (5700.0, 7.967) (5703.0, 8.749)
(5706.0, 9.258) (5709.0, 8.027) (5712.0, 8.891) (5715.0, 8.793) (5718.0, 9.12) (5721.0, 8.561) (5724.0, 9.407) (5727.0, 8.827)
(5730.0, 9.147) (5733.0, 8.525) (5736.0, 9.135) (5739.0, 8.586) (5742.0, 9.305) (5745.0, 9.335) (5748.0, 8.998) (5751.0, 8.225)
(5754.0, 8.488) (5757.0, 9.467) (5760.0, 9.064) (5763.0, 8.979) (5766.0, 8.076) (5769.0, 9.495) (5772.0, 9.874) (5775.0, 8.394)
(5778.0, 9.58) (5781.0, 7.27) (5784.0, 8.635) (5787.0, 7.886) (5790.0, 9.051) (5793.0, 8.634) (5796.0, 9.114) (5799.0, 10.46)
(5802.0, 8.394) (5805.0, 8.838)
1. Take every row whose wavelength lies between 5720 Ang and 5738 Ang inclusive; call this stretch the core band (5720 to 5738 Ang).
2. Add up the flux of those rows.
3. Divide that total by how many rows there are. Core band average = 8.93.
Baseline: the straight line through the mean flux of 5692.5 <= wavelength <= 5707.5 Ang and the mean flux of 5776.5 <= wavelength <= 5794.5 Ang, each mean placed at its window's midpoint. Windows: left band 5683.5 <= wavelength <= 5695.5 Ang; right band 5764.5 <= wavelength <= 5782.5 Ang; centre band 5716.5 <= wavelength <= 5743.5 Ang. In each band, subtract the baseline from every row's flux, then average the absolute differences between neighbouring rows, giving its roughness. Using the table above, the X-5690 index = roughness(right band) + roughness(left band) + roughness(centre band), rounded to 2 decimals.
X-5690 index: 2.32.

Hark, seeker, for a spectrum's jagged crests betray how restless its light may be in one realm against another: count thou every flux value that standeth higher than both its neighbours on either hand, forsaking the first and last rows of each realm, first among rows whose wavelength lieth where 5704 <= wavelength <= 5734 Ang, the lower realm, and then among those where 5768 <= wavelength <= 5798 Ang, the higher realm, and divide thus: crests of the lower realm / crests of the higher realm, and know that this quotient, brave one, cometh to 1.0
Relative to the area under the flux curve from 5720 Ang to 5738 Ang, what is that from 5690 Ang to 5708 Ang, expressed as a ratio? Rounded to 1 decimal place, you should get 1.0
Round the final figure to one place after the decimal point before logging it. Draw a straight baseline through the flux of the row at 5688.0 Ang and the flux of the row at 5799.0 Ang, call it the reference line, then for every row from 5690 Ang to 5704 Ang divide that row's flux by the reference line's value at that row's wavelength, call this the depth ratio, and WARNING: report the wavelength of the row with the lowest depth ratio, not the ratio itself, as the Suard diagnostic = 5697.0 Ang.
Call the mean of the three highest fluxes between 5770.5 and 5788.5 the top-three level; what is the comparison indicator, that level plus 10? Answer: 19.4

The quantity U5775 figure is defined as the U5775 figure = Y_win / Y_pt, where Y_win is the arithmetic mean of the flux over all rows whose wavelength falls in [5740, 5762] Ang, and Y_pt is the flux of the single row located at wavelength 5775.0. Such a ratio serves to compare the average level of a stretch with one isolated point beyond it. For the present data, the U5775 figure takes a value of 1.07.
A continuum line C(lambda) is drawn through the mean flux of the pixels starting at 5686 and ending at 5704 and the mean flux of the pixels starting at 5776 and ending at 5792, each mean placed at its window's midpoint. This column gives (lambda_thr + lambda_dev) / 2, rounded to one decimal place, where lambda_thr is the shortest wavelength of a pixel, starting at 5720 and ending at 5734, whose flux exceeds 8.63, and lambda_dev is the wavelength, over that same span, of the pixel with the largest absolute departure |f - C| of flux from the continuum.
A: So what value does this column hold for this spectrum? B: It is 5724.0 Ang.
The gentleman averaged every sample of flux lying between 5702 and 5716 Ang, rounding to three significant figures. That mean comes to 8.74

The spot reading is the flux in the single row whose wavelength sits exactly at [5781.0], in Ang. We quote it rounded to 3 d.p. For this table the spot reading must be 7.270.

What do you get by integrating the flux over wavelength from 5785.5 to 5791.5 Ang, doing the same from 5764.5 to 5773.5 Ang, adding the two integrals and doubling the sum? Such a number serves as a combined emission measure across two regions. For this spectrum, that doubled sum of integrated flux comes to 266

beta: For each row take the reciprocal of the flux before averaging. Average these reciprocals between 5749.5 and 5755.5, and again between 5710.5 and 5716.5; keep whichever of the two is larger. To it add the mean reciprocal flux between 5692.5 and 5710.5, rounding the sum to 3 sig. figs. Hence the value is 0.238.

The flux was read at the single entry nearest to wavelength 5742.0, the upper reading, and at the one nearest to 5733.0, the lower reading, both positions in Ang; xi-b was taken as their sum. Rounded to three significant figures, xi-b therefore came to 17.8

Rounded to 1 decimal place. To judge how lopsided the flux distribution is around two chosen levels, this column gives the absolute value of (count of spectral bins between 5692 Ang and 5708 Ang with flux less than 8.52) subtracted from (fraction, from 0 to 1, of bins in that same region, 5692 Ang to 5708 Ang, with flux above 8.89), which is 1.6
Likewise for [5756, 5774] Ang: 0.2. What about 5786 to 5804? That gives 1.5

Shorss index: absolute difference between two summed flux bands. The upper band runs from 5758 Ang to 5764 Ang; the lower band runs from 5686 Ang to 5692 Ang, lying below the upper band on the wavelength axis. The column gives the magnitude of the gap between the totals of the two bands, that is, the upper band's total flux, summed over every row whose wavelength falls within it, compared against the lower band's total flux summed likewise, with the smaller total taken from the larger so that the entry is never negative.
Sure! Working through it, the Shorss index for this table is 1.4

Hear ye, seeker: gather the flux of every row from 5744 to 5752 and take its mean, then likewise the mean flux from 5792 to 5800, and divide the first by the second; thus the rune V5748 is 0.94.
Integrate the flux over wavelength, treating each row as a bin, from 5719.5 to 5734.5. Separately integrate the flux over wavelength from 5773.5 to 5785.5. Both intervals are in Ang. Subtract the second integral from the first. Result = 32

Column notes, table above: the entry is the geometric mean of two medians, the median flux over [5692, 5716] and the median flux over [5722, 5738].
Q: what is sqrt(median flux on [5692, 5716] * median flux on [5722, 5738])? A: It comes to 8.95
